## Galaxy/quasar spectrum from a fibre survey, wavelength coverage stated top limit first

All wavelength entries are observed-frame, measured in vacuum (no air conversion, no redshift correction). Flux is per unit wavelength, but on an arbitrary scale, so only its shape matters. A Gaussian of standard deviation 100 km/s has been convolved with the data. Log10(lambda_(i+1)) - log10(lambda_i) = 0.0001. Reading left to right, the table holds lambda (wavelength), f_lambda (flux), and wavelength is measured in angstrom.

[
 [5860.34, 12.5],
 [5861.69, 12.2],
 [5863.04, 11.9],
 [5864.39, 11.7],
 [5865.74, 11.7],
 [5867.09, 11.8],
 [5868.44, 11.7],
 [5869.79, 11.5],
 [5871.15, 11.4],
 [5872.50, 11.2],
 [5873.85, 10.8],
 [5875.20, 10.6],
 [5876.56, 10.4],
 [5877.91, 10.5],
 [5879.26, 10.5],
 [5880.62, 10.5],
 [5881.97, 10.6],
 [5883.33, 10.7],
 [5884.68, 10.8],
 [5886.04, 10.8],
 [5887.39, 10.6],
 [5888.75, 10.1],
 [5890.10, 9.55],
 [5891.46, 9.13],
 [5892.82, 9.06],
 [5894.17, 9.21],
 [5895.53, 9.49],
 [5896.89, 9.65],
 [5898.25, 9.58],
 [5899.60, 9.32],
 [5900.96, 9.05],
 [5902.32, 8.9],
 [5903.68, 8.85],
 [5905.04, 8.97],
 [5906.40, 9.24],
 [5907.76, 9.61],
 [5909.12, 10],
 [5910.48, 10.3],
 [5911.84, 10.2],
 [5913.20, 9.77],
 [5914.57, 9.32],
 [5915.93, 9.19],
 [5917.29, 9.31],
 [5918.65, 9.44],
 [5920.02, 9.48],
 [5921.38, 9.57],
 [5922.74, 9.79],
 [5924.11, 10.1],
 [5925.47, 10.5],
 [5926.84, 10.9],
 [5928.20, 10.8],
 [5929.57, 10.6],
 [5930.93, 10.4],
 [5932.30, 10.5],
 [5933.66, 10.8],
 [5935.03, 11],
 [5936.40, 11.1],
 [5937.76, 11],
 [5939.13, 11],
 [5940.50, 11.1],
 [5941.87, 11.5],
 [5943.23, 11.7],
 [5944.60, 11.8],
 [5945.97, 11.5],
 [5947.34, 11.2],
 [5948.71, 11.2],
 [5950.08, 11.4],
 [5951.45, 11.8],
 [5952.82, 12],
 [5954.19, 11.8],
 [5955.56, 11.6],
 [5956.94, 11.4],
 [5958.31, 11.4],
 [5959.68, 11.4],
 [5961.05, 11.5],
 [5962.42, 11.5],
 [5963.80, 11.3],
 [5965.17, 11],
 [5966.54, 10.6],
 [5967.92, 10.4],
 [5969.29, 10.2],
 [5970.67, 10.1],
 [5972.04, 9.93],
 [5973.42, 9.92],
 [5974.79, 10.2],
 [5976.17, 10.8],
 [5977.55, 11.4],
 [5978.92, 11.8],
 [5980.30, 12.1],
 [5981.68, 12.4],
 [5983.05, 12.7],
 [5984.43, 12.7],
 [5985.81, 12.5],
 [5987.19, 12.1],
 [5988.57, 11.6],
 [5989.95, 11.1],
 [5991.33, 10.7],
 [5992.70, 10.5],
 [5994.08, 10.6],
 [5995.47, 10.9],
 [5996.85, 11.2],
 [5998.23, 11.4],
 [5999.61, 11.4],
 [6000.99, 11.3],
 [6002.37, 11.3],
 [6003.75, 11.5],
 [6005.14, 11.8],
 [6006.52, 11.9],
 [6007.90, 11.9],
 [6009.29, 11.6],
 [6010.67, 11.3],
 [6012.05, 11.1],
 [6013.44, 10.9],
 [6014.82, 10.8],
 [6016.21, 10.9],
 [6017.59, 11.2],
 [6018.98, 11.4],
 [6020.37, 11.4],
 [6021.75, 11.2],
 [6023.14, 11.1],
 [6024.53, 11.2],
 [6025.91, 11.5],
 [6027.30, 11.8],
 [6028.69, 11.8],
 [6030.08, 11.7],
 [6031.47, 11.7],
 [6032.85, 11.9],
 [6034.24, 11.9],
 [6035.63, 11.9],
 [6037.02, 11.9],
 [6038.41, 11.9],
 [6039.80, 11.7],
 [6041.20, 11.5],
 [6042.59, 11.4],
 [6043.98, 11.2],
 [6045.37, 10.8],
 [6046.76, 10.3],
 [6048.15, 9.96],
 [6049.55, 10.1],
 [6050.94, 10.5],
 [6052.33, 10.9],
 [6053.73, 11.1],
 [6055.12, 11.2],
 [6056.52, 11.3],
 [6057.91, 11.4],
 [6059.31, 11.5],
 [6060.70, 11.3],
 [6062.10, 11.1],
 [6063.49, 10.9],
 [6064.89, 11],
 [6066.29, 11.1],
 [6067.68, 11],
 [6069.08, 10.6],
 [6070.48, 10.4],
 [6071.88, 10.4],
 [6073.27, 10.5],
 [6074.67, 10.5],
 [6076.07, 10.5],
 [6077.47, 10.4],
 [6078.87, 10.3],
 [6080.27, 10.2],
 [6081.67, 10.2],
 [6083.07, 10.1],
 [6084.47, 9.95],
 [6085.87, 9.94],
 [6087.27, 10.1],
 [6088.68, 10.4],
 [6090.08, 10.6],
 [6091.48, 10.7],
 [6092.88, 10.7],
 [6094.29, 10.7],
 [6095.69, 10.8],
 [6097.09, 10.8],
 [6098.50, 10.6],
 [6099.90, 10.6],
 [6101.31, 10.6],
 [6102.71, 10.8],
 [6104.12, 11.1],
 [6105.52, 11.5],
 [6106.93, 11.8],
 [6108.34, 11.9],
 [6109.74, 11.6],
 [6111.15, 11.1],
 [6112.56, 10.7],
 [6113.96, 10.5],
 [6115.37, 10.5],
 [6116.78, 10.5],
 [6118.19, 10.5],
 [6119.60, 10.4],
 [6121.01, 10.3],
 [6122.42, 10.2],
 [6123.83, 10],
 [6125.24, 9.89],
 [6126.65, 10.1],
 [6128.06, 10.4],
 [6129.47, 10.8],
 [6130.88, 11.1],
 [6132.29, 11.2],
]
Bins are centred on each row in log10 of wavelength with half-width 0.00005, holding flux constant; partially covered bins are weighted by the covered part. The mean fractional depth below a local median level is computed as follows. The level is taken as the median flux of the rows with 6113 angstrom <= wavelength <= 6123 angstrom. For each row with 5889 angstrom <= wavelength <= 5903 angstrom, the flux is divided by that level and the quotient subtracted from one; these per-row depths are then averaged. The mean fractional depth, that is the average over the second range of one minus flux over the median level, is 0.11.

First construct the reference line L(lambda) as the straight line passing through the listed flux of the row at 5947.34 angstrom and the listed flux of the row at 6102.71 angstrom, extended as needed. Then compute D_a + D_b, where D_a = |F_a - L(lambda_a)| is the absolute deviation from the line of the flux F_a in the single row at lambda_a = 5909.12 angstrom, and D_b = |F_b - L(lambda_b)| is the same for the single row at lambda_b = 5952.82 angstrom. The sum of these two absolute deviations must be 2.1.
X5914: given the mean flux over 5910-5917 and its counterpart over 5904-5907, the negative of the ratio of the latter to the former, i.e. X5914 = -0.93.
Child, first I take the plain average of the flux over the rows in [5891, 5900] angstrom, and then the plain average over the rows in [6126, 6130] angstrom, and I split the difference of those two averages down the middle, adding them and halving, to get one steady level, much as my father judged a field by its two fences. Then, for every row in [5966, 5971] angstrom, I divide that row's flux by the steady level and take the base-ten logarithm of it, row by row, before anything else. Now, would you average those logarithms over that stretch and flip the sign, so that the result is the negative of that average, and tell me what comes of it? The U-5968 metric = -0.019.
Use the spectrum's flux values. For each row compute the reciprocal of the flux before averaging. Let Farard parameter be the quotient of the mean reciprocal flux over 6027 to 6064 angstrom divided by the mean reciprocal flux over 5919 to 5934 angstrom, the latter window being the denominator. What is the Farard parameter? 0.91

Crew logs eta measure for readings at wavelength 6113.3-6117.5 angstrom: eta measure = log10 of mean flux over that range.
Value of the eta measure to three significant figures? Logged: 1.02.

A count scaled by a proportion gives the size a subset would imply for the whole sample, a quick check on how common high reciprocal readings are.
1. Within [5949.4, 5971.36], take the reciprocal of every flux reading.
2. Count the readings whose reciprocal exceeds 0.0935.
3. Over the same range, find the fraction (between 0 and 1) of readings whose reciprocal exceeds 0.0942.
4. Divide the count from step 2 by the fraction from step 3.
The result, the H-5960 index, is 16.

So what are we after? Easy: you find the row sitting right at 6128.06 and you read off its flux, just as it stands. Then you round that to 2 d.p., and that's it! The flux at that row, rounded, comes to 10.40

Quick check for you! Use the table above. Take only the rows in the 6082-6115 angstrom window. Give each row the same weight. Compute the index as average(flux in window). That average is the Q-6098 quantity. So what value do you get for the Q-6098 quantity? 10.8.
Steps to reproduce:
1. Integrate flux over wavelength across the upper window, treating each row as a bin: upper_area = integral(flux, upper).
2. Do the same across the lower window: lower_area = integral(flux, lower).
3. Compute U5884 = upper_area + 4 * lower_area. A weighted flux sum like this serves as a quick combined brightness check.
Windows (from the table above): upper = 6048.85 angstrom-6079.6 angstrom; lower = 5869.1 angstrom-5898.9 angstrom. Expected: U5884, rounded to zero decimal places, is 1561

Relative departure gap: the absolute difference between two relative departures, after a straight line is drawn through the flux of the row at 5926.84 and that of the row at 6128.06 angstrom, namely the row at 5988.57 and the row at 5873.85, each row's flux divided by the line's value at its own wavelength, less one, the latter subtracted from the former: 0.10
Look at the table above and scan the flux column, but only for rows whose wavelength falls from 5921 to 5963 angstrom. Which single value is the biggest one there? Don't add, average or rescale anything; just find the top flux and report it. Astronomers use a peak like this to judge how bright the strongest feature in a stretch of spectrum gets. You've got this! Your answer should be 12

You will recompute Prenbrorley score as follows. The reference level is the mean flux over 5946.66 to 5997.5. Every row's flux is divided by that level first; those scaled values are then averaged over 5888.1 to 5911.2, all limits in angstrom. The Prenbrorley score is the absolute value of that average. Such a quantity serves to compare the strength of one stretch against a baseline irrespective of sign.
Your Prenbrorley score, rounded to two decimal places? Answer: 0.84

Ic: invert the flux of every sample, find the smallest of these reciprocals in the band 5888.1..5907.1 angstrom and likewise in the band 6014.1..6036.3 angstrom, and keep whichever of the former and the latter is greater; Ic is 0.099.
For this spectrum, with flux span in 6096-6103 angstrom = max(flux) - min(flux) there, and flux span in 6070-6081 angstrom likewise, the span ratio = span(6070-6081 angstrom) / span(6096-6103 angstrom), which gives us 1.5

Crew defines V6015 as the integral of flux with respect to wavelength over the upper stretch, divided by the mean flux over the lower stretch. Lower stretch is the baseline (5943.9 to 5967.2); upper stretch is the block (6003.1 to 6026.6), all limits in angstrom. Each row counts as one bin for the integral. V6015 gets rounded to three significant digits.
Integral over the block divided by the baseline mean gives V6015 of 23.3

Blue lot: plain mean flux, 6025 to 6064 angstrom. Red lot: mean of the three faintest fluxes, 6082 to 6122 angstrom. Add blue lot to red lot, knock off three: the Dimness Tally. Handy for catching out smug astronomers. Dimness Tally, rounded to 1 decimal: 18.3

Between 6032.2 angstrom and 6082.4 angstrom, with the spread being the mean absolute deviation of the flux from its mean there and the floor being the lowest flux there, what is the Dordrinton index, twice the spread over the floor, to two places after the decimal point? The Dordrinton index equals 0.10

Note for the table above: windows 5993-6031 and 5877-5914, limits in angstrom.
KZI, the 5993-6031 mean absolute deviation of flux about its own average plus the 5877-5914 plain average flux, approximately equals 10.1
